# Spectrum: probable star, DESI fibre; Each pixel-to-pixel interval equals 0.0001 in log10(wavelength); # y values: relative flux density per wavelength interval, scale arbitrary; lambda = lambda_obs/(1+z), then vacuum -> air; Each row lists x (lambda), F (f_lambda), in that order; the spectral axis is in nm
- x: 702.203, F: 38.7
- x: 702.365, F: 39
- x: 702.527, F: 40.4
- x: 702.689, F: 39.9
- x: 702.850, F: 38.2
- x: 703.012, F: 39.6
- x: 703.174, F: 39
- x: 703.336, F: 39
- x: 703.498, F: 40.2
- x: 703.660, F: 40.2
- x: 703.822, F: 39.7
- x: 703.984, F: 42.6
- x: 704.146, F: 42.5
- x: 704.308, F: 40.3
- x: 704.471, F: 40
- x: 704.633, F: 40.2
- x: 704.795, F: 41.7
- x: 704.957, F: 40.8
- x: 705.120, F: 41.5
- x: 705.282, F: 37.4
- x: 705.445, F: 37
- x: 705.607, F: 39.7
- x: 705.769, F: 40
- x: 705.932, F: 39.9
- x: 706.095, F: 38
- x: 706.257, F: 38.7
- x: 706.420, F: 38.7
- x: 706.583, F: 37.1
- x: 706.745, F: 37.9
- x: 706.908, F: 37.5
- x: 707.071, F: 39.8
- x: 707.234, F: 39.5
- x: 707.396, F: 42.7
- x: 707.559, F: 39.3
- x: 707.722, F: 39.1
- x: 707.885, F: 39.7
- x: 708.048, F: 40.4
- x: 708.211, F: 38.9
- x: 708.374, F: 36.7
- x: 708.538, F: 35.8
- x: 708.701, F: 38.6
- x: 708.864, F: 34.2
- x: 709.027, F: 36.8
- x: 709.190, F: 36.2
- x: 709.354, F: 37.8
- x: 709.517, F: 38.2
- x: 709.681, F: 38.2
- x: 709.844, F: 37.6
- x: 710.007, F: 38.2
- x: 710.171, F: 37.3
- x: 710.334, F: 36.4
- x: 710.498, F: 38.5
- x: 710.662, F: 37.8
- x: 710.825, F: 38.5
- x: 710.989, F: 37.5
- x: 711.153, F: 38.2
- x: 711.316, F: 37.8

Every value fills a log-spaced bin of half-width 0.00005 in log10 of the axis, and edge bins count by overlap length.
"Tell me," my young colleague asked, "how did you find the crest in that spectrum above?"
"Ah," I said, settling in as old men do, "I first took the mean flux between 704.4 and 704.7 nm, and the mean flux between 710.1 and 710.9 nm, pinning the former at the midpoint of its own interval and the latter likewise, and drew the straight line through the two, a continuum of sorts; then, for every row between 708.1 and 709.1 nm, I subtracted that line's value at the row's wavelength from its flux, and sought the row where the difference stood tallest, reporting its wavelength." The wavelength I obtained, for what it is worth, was 708.211 nm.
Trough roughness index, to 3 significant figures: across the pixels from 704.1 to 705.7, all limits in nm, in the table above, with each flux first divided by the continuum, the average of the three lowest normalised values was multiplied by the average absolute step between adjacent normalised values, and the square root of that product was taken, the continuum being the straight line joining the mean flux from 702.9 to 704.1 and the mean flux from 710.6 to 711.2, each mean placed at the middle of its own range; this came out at 0.187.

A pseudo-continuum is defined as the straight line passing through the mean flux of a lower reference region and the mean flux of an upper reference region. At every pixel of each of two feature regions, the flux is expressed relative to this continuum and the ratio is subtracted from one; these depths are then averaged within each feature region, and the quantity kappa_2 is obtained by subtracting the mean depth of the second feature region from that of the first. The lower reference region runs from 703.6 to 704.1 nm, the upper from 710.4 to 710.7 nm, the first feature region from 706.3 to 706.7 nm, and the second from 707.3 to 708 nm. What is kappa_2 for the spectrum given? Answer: 0.069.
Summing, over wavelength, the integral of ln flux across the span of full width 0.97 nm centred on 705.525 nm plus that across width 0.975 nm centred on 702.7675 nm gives 7.14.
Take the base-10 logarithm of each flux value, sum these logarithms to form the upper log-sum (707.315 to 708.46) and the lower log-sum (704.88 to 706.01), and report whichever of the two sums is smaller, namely 11.2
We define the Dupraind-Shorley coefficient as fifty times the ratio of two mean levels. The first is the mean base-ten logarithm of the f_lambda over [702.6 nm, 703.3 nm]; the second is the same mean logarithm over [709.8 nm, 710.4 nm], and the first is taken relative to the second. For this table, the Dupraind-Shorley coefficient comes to 50.6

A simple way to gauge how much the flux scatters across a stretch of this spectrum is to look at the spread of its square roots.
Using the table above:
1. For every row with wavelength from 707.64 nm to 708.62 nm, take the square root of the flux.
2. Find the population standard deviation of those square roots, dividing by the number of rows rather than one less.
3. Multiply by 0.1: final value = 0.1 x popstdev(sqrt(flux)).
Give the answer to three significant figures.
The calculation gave 0.0133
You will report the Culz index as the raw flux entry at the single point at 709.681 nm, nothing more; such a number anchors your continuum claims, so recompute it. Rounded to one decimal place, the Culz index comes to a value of 38.2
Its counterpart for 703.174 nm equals 39.0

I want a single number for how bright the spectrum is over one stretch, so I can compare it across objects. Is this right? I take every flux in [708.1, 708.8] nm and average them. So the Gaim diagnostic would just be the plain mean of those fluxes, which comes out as 37.5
